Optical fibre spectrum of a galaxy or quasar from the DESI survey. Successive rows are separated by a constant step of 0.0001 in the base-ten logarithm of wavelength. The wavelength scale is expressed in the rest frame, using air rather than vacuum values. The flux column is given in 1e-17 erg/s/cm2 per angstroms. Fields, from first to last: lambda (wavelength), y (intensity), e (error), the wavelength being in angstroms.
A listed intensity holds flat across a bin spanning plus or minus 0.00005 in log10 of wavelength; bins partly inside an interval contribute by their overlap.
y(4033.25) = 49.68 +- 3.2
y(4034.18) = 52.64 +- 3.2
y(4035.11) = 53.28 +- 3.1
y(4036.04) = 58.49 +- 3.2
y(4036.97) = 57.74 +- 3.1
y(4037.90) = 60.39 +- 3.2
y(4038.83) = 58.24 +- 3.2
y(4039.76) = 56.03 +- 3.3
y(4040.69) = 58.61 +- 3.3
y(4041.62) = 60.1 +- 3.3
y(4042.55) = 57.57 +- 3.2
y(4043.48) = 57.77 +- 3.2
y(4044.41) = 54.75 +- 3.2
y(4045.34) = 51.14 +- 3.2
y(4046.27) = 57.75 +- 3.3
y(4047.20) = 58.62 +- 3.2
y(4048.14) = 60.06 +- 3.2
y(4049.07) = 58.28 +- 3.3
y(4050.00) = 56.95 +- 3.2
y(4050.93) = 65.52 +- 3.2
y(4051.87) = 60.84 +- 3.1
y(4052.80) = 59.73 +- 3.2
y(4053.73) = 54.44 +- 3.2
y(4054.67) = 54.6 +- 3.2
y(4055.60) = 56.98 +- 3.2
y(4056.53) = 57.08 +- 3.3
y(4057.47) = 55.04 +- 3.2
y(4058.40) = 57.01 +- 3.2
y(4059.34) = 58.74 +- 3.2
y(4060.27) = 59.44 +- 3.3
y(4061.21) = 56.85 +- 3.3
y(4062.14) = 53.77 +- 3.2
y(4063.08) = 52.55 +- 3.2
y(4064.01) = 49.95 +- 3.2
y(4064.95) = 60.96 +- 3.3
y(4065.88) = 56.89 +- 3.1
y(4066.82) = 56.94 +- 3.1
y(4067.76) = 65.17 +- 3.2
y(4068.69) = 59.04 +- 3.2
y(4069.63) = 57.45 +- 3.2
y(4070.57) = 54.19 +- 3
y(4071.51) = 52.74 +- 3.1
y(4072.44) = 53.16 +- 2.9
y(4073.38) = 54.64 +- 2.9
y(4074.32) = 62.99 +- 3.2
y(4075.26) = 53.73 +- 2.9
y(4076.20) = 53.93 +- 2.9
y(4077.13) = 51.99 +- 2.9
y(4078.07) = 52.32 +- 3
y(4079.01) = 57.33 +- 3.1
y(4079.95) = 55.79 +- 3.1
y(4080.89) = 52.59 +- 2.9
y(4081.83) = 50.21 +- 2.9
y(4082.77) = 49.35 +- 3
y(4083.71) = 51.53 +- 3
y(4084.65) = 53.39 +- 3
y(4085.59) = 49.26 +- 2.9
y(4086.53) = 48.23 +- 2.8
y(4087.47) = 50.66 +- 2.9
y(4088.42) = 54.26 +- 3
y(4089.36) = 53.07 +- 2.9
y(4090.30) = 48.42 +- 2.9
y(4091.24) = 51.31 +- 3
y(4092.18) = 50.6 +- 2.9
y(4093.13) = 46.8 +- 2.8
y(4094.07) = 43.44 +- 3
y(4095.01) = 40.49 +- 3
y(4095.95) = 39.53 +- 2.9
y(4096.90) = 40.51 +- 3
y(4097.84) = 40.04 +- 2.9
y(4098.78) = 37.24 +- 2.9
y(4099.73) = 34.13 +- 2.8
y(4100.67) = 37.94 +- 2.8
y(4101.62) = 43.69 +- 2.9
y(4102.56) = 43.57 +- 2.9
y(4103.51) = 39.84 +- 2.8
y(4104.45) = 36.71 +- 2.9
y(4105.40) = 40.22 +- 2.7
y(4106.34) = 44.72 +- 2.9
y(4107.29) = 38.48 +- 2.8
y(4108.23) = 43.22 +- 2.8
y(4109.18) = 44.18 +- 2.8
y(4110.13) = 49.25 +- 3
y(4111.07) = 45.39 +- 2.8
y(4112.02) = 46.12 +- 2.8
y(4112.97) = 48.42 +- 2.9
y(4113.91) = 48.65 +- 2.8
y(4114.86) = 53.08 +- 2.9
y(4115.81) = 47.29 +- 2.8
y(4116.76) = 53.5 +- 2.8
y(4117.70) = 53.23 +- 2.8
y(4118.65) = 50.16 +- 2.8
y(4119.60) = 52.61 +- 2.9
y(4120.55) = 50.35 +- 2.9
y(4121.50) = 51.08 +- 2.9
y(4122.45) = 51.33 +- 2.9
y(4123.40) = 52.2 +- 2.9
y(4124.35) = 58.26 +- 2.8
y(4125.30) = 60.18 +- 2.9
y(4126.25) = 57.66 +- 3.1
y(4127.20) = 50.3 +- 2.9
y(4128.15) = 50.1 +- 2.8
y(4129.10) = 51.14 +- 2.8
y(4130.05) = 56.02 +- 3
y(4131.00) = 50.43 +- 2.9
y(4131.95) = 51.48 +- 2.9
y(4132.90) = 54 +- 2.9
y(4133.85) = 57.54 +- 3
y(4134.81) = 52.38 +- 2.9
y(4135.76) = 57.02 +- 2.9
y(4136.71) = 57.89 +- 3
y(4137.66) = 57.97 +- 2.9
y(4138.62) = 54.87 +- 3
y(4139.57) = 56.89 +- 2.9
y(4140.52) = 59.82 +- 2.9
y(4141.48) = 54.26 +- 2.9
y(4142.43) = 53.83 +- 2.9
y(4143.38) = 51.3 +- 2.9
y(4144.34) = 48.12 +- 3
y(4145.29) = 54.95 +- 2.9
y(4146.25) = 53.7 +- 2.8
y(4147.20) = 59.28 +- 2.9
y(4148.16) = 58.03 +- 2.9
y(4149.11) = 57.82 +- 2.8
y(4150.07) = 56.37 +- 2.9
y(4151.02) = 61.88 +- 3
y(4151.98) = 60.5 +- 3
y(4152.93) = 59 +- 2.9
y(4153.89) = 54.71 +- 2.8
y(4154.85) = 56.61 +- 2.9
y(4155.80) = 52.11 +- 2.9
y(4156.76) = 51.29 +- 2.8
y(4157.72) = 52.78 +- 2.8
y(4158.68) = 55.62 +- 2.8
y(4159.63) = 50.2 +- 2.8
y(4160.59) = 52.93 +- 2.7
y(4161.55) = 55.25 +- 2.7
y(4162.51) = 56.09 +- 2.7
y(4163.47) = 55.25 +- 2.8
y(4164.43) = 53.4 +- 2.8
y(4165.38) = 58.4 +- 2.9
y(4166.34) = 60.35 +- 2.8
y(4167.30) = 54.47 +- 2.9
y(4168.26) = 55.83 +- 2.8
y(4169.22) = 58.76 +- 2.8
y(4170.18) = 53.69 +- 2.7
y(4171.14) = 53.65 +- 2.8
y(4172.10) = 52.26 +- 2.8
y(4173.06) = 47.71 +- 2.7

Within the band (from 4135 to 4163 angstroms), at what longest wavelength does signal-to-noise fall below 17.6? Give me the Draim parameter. 4144.34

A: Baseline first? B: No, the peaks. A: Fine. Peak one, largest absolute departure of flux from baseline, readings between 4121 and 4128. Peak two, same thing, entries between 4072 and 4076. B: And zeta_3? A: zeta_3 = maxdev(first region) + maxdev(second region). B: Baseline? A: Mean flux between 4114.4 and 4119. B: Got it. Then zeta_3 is 20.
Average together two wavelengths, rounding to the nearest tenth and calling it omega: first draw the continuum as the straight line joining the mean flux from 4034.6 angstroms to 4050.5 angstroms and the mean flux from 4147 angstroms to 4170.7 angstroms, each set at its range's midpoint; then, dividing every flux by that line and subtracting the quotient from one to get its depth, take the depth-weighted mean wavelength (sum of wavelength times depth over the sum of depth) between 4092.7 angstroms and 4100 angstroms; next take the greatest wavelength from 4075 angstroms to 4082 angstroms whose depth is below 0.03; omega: 4088.4 angstroms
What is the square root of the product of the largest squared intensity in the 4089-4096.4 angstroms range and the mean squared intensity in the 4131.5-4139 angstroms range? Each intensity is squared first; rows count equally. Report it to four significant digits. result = 2943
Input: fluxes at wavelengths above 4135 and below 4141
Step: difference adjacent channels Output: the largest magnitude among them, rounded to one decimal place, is 3.1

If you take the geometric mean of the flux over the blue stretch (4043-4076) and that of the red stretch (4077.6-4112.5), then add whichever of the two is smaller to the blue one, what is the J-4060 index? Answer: 103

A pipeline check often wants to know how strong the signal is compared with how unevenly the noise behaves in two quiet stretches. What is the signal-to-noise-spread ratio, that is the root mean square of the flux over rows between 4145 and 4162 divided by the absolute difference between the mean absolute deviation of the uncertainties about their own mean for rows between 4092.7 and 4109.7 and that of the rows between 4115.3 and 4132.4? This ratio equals 5651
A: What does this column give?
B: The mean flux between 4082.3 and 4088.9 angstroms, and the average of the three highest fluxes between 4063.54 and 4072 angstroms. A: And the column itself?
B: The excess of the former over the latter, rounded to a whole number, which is -11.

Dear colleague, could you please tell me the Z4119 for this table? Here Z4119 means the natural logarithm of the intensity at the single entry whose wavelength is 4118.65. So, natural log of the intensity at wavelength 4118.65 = 3.92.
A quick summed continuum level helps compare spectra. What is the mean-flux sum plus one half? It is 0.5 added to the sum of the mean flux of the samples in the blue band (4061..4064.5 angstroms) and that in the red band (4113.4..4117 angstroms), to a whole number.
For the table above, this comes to 104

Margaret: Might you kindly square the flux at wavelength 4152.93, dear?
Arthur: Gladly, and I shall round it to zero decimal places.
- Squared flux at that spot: 3481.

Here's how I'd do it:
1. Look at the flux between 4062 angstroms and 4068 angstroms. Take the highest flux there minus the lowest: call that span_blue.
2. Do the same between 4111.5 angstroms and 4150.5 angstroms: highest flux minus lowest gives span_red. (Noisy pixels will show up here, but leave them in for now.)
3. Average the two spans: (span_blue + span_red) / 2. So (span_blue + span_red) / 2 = 14.6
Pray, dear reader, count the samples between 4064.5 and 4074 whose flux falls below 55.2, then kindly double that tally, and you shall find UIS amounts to 8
